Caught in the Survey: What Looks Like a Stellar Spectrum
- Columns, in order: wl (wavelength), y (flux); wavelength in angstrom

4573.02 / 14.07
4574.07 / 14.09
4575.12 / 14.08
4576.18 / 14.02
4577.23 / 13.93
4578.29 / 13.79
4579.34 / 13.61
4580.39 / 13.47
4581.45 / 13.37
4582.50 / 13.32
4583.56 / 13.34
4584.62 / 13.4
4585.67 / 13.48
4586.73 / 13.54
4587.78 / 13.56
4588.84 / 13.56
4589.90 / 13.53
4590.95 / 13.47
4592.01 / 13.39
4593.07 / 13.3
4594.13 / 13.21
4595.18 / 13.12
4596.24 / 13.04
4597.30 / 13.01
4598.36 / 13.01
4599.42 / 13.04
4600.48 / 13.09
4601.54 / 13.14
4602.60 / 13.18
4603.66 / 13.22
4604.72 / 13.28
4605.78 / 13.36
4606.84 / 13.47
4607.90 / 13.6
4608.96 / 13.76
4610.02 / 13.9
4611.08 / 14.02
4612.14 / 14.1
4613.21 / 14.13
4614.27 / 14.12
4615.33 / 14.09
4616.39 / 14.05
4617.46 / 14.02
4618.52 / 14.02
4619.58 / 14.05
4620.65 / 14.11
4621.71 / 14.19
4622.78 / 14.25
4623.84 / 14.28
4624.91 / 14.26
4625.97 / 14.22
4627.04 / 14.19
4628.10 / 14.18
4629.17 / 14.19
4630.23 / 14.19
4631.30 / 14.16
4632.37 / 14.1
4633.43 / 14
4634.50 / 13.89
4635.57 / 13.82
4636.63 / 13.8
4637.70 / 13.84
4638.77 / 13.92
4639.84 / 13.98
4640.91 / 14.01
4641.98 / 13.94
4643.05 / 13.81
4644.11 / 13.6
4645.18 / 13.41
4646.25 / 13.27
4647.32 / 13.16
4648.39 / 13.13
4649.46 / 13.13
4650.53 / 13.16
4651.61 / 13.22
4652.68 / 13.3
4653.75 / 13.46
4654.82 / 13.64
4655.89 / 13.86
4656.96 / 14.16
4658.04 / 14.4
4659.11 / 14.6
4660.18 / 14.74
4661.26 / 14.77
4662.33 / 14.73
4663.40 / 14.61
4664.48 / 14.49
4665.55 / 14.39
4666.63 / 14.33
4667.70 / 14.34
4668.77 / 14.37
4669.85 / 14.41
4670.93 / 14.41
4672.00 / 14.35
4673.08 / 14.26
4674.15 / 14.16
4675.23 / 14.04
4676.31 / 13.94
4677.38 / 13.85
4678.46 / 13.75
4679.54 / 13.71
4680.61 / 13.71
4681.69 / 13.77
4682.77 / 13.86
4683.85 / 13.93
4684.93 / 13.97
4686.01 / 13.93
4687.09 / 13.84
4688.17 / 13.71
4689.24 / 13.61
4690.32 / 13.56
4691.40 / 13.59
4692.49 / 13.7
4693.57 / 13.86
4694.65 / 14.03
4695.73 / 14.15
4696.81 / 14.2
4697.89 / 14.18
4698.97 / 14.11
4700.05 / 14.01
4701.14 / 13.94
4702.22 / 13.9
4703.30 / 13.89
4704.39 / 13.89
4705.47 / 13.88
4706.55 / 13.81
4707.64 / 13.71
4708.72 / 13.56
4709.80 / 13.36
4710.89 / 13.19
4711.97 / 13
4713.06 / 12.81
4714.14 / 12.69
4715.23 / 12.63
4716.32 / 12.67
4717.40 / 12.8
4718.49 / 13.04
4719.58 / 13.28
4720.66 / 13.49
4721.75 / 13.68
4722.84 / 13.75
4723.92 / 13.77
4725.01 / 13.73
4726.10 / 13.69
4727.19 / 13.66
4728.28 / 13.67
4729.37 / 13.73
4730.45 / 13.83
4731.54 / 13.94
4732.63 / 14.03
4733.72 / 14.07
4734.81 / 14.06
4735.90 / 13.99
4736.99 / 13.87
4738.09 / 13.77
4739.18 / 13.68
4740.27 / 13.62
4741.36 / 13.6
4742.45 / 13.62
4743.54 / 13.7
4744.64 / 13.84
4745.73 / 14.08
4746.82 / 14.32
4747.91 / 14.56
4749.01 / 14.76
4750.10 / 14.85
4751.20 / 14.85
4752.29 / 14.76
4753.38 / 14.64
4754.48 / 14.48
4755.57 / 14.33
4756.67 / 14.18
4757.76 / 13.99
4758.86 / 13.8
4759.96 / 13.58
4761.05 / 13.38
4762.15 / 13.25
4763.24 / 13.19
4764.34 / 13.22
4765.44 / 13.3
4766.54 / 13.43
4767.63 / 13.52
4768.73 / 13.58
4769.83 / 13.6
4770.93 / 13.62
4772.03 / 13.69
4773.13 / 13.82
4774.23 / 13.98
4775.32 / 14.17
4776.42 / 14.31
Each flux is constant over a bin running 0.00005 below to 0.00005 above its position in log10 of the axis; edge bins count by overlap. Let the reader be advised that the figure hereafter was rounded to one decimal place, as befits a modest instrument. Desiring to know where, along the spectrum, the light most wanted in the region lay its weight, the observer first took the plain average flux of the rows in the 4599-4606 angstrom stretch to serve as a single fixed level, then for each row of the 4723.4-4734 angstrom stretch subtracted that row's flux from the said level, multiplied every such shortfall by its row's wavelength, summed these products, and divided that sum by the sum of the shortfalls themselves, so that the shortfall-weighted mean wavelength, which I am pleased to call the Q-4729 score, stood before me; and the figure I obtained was 4729.4 angstrom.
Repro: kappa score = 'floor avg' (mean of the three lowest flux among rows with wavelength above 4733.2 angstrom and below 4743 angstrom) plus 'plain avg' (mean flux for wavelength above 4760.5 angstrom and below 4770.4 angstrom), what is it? 27.0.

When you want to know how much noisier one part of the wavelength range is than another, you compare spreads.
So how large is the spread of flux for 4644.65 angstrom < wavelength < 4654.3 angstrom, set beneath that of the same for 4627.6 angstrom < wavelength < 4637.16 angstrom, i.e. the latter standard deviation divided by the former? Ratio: 1.3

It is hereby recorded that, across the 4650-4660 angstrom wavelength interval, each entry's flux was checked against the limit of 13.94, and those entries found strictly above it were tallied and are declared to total 3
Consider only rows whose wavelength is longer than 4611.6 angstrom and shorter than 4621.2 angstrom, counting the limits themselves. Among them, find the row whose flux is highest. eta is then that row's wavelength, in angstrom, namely 4613.21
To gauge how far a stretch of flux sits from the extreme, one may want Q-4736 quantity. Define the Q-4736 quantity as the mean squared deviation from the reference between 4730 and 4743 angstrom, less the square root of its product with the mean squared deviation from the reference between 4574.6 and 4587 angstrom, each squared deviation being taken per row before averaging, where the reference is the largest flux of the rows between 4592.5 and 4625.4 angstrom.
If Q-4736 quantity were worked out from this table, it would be -0.1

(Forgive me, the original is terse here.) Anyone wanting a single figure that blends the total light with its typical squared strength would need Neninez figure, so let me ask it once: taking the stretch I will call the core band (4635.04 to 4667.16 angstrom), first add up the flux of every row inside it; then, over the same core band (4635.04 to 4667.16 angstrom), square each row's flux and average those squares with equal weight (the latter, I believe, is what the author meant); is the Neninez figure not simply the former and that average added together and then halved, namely 305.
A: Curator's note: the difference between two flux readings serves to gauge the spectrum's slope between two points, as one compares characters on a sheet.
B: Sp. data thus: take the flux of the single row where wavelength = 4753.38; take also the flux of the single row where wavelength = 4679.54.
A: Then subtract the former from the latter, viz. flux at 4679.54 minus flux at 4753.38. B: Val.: -0.9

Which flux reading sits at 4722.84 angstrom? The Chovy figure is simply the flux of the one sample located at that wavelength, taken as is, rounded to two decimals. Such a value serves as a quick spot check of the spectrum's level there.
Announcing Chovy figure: 13.75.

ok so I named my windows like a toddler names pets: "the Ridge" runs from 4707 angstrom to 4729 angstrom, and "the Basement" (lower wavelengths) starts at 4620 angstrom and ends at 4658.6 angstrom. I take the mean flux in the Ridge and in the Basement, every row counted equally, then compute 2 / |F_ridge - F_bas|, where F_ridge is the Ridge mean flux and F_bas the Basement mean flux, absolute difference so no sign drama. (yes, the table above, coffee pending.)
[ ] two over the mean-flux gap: 4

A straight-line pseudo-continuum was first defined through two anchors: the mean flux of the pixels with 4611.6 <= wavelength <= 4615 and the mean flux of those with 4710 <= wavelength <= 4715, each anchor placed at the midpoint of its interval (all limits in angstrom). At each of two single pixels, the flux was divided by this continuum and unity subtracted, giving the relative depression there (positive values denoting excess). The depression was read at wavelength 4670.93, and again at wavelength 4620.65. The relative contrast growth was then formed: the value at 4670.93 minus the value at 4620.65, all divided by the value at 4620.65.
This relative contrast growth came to 11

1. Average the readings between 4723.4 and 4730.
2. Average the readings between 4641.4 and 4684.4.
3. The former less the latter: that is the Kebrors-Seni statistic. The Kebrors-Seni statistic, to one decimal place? -0.2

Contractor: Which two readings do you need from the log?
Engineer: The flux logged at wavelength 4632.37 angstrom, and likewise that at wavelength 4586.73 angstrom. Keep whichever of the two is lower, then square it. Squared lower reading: 183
